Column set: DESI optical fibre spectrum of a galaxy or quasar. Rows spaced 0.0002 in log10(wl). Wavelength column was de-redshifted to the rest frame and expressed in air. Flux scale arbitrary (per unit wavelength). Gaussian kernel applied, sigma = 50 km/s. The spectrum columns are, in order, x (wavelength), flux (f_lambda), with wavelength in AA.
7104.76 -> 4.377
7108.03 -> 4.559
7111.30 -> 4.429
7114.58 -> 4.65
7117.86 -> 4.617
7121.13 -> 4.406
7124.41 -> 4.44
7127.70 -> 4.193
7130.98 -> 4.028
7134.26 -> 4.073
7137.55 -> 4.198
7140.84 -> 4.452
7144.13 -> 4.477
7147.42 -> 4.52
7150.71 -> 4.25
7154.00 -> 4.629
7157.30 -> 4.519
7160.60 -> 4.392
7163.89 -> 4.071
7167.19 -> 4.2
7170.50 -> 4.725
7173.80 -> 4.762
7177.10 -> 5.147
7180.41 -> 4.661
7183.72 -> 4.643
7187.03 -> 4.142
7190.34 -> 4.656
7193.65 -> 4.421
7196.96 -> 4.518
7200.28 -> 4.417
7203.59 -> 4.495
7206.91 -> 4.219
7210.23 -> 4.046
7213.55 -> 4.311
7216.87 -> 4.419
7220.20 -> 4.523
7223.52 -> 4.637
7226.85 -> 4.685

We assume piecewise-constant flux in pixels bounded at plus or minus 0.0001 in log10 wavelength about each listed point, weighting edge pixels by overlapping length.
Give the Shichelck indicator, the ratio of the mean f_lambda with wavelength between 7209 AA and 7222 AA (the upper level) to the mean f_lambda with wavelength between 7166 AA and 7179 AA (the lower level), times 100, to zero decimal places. 92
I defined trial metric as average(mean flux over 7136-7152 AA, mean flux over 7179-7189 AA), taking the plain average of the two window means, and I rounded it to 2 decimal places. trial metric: 4.43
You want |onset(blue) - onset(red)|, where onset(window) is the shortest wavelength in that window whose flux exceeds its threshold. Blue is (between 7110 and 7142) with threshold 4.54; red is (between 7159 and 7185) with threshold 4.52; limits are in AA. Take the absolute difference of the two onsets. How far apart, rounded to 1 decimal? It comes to 55.9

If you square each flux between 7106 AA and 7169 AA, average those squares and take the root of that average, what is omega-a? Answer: 4.38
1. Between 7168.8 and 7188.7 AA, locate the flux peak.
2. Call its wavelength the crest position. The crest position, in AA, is 7177.10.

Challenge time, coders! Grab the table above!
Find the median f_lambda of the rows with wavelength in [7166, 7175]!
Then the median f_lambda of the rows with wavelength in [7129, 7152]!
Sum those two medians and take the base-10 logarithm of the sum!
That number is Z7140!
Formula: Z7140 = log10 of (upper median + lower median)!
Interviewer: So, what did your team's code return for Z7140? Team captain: 0.953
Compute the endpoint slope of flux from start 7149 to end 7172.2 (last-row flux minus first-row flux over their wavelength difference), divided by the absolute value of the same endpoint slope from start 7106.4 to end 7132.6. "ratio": 1.0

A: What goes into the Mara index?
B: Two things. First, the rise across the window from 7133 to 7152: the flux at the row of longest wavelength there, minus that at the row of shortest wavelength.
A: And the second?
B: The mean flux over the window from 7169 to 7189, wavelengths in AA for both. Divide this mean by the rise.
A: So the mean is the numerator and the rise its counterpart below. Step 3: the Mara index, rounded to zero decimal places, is 26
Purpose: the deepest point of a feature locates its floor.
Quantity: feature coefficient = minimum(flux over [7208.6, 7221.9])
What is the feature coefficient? 4.046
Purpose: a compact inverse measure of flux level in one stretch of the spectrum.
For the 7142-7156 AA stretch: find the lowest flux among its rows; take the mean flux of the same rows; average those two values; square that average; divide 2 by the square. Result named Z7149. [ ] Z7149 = 0.105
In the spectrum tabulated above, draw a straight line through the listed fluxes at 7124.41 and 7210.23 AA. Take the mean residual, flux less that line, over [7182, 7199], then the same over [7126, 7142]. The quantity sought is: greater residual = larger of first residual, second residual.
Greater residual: 0.339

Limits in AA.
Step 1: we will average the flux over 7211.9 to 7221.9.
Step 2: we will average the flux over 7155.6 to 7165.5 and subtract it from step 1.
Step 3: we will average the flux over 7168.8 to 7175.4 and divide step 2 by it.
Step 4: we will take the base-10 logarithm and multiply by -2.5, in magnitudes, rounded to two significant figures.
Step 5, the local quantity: 4.3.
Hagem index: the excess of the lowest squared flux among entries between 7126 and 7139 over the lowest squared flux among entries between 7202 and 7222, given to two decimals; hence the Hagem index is -0.15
